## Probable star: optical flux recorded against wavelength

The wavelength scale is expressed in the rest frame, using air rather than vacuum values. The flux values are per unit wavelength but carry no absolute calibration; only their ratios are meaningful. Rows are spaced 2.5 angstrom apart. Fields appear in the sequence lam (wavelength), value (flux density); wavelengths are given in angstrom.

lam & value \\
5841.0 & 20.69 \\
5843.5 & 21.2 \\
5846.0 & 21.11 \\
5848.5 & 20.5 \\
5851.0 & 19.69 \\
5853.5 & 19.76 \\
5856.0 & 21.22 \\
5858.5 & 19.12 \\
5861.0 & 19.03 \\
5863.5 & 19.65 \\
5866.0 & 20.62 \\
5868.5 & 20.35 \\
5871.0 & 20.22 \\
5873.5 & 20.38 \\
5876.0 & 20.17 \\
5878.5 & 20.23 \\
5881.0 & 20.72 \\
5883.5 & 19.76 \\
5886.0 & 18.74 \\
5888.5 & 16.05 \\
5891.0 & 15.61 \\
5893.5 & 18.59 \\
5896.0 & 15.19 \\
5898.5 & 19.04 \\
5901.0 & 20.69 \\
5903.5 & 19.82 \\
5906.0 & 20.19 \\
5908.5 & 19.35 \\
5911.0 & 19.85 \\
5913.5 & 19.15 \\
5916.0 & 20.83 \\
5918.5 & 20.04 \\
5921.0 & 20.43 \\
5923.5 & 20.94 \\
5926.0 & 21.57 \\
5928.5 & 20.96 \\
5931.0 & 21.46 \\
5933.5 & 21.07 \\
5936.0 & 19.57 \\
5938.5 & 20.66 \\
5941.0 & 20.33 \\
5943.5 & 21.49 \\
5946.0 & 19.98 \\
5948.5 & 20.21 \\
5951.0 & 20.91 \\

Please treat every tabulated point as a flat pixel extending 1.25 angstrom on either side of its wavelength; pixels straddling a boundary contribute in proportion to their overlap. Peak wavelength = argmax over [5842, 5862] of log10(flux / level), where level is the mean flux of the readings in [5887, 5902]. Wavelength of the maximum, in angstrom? 5856.0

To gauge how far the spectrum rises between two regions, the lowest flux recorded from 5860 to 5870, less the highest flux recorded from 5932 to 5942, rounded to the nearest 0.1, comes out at -2.0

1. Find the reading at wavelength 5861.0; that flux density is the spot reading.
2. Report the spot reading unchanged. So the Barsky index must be 19.03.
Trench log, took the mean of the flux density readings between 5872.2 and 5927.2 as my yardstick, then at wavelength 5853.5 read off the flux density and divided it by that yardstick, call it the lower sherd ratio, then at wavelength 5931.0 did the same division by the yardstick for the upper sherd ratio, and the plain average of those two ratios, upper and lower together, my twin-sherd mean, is 1.06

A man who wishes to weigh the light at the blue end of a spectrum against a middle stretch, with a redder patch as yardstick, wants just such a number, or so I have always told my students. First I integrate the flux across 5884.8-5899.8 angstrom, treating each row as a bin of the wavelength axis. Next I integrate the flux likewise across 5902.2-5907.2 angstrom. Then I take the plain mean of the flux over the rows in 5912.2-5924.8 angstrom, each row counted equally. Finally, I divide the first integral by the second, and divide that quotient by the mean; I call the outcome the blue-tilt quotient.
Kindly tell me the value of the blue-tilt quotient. 0.13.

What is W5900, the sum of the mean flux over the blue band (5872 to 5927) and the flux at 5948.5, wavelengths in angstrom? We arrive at 39.6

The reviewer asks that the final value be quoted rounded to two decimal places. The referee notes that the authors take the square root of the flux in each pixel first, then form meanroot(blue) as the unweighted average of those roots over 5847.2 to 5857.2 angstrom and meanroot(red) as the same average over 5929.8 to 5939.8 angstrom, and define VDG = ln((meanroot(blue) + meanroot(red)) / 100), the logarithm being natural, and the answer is -2.40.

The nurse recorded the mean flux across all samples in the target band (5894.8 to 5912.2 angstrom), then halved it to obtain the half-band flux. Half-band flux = 9.6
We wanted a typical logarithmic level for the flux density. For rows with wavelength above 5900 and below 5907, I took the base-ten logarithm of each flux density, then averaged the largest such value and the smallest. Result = 1.31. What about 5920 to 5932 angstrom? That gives 1.32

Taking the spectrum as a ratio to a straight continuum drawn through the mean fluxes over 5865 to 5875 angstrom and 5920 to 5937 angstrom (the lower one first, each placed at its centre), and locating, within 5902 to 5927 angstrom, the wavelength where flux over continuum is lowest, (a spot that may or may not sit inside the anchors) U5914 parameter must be 5913.5 angstrom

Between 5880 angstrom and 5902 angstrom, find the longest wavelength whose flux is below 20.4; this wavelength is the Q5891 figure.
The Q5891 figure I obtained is 5898.5 angstrom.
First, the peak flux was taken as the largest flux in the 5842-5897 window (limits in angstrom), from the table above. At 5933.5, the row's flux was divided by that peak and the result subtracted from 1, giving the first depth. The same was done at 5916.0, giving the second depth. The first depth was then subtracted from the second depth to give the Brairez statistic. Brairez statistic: 0.011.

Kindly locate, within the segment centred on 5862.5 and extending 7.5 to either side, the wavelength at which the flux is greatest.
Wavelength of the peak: 5856.0 angstrom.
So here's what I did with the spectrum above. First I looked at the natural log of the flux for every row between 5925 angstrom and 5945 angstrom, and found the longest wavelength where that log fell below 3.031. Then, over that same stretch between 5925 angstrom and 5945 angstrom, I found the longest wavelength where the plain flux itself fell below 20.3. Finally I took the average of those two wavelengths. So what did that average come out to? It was 5938.5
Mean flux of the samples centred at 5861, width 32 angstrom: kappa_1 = 20.1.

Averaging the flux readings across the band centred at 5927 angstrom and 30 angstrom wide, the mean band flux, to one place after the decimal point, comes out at 20.6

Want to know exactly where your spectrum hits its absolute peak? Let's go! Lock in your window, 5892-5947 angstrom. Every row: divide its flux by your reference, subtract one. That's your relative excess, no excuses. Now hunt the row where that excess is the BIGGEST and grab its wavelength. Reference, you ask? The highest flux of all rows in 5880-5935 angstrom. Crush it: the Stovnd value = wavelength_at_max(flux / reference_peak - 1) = 5926.0 angstrom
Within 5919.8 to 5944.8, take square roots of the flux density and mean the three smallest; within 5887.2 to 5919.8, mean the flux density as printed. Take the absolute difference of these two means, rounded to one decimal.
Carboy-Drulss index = 14.3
